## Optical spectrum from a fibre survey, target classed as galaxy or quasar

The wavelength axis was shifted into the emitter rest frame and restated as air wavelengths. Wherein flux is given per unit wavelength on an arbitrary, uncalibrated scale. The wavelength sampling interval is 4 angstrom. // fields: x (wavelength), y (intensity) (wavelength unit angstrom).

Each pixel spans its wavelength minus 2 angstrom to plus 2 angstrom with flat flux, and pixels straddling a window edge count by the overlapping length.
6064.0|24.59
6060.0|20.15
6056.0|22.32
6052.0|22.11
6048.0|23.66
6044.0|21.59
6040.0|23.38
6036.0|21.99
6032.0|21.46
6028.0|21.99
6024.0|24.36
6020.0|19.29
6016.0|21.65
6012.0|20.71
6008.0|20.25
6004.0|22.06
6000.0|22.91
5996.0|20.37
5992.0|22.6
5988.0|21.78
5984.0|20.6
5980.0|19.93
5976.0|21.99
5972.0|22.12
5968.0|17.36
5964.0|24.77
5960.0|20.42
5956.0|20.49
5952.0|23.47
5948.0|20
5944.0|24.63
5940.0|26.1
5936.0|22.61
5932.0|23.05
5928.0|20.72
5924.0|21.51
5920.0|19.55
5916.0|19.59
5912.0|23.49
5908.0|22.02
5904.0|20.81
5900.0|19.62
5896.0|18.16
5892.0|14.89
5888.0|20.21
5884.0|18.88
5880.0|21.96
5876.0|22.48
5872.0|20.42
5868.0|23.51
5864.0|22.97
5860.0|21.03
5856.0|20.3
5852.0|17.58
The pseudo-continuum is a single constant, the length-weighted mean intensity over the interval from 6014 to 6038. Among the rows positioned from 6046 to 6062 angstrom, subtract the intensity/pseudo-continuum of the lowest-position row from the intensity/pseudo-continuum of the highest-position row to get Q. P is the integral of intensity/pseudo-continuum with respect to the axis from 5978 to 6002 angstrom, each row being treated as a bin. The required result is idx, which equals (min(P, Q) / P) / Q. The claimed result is 0.042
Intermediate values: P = 24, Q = -0.16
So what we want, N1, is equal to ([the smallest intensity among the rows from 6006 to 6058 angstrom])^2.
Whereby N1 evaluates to 372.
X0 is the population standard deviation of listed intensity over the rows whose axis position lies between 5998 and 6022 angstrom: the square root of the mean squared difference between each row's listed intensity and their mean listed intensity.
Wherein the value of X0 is 1.2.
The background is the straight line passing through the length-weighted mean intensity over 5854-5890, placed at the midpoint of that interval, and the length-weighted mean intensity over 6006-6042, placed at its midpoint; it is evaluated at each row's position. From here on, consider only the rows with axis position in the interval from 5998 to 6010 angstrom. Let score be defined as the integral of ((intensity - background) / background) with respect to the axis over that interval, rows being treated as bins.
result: 0.1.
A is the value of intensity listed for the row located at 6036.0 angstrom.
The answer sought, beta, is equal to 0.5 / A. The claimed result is 0.0227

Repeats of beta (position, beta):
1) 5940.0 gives 0.0192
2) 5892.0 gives 0.0336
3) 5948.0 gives 0.0250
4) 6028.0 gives 0.0227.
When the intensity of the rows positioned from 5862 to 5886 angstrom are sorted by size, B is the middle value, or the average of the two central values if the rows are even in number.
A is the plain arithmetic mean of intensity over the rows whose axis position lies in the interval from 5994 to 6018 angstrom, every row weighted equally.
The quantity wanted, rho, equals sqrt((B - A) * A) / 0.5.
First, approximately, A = 21.3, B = 22.2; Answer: 8.7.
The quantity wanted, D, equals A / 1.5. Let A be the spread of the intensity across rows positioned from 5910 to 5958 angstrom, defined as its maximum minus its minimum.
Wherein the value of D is 4.4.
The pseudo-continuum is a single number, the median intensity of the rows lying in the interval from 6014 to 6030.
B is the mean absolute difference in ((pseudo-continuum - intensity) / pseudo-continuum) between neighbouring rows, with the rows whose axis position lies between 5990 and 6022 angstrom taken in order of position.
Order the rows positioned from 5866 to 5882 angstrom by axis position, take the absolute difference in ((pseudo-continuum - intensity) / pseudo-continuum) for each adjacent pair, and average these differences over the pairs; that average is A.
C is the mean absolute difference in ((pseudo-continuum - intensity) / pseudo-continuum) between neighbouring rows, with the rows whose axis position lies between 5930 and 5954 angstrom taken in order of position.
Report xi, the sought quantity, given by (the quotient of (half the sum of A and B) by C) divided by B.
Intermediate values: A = 0.087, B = 0.073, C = 0.12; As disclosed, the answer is 9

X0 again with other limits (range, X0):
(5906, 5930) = 1.4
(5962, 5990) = 2.1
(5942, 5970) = 2.6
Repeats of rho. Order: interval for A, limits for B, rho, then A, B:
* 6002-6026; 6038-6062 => 8.4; 21.4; 22.2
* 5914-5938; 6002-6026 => 0.8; 21.2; 21.2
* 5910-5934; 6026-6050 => 7.6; 21.3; 22.0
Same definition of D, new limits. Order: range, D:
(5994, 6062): 3.4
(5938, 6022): 5.8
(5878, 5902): 4.7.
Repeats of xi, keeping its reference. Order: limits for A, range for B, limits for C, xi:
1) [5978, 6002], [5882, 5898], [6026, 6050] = 13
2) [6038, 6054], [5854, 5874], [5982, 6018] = 17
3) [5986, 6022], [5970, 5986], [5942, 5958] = 8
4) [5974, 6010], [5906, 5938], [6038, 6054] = 12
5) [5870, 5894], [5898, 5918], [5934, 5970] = 7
